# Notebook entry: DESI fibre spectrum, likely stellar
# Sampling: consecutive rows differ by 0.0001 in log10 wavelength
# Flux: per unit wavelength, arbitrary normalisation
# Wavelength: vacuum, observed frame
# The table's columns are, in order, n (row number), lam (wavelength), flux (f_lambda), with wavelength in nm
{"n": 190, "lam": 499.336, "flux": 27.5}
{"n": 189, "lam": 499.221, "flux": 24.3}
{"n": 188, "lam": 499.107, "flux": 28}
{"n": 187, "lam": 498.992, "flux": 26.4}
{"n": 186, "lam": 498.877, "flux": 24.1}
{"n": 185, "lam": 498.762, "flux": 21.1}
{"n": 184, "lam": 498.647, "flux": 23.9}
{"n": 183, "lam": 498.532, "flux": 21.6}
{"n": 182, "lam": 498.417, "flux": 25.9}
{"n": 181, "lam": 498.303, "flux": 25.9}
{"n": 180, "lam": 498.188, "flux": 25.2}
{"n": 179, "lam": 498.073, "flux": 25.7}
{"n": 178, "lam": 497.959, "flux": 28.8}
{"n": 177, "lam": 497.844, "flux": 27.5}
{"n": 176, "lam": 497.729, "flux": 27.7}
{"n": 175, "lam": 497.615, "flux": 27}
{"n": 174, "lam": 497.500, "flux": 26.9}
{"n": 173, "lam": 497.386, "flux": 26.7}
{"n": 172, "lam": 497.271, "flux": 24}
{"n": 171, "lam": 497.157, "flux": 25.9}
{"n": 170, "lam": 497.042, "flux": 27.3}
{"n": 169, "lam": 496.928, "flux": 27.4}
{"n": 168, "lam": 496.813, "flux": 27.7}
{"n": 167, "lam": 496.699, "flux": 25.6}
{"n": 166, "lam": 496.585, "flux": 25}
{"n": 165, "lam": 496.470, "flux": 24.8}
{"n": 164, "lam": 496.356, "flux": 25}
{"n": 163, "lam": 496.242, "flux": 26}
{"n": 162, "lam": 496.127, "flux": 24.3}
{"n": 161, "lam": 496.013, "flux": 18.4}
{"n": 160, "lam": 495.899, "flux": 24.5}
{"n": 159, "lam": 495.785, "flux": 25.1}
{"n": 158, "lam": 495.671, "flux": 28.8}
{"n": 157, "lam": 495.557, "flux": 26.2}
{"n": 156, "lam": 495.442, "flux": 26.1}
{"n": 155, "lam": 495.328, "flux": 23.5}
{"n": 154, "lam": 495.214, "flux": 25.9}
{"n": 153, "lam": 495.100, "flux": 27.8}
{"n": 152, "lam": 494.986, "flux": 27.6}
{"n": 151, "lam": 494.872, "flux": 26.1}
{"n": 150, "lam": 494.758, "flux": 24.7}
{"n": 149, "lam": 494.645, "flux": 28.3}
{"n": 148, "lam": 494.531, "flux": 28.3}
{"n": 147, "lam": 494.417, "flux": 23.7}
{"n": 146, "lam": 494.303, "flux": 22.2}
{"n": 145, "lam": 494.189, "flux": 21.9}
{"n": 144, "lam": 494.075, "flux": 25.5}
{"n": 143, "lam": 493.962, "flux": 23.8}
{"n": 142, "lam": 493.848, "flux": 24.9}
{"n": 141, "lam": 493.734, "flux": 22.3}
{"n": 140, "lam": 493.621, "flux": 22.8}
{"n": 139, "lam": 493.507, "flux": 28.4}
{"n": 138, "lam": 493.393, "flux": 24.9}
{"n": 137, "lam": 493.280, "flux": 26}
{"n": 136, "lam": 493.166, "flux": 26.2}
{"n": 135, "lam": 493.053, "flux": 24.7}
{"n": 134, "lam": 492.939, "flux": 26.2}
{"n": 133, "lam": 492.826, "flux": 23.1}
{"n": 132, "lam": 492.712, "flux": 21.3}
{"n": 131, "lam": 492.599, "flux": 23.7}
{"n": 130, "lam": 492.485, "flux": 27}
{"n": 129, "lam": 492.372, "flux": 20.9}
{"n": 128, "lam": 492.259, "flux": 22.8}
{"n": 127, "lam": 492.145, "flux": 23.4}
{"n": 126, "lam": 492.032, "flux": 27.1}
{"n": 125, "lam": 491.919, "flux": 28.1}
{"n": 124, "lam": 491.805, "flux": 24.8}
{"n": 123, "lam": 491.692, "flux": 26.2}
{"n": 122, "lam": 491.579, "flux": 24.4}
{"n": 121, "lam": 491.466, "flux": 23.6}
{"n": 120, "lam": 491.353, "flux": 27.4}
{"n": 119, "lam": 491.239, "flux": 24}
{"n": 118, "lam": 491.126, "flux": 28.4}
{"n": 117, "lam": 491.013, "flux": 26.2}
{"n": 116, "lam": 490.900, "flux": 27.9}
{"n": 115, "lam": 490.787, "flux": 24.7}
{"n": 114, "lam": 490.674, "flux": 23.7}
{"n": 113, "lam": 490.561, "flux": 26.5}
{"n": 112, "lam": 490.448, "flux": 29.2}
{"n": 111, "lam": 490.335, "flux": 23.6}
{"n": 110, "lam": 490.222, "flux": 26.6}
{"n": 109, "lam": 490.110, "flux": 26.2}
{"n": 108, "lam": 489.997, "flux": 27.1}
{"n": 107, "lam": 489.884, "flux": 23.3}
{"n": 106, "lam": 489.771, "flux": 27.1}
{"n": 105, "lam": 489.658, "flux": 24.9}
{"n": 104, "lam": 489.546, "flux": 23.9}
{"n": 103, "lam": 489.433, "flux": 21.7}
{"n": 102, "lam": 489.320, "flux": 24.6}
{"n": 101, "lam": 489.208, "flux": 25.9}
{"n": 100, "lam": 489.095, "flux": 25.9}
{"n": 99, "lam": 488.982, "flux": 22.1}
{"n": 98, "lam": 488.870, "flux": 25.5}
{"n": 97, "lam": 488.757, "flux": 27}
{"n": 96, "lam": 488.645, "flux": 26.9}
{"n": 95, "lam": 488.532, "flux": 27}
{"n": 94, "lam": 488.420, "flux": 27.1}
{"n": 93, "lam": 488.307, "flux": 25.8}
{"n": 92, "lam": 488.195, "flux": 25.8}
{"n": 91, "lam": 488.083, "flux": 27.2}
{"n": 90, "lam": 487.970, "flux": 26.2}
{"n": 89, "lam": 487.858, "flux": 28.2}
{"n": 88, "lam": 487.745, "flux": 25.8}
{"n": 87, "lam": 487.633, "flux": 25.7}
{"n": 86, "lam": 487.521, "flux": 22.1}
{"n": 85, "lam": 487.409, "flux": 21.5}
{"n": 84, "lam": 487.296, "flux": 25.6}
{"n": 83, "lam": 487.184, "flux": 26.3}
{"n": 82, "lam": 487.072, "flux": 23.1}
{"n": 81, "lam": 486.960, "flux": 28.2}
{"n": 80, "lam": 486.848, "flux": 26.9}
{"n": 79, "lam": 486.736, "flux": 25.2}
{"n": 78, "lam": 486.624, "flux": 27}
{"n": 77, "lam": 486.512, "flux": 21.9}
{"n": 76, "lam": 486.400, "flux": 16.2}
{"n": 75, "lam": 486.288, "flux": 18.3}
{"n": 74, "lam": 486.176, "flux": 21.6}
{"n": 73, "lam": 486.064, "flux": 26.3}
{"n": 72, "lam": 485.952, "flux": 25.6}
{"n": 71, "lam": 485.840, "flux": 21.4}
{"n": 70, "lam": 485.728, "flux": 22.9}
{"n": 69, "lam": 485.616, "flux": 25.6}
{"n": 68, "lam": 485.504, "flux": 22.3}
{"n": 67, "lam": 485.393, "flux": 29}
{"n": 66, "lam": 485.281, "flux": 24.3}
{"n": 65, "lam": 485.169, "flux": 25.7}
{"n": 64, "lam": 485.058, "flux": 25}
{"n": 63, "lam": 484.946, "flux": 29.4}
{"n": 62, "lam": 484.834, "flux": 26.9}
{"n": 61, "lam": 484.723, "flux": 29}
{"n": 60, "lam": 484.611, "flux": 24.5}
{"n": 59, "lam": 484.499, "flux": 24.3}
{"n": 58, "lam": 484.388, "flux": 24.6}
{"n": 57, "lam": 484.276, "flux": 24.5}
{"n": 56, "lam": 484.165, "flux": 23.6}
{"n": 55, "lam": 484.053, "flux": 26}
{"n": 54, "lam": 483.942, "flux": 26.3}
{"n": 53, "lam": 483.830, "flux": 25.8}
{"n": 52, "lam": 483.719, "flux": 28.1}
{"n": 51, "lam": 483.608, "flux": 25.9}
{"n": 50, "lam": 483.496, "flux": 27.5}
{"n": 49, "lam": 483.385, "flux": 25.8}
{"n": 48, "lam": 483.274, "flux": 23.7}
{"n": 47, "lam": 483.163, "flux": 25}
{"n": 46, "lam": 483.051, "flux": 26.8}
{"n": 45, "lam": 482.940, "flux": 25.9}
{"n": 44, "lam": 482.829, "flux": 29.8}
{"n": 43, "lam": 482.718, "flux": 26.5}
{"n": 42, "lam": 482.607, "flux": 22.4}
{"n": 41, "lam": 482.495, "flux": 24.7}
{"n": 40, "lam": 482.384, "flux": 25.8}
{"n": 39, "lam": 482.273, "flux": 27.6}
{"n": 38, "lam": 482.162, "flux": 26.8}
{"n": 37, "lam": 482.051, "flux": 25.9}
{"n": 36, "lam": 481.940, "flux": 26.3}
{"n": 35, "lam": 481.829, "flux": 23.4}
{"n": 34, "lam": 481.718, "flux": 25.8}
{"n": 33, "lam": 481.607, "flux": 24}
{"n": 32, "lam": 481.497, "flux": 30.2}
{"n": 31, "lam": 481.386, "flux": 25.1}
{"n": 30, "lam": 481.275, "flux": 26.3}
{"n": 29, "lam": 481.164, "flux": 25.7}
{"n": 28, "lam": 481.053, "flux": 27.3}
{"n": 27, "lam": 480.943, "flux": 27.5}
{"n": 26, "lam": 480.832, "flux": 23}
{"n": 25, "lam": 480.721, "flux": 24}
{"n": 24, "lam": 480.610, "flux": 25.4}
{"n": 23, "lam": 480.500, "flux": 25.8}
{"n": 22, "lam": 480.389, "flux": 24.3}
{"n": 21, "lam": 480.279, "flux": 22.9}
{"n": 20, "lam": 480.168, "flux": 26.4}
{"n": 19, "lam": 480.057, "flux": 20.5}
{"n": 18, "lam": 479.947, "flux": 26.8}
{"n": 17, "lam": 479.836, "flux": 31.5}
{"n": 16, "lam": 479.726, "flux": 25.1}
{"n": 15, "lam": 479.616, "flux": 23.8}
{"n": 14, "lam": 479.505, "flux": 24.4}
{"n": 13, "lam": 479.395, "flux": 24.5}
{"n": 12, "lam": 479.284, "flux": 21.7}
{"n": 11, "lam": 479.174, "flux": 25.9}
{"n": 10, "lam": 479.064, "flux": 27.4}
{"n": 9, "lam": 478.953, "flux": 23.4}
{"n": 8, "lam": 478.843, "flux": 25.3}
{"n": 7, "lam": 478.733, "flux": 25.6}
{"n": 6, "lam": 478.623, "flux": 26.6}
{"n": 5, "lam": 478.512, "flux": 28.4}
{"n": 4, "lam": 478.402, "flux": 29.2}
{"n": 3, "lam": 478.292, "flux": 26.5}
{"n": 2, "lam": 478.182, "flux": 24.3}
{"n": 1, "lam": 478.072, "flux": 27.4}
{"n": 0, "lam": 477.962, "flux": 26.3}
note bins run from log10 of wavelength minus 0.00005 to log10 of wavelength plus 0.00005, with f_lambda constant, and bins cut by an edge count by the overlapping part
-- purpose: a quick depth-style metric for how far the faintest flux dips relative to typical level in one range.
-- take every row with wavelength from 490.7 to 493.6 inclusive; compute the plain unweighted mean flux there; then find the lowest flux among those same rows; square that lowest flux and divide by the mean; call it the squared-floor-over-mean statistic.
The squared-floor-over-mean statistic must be 17.3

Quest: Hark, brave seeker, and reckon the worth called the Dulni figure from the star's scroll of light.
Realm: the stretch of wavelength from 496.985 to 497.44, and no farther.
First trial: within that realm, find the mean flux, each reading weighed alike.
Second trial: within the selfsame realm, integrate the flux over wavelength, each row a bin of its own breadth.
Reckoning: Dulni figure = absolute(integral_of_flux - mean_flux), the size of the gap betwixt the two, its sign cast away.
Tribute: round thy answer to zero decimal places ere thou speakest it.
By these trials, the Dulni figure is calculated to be 14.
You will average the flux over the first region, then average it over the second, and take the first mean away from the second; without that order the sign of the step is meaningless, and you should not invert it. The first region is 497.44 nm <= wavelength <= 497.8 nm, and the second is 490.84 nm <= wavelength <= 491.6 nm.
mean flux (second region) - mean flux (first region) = -1.2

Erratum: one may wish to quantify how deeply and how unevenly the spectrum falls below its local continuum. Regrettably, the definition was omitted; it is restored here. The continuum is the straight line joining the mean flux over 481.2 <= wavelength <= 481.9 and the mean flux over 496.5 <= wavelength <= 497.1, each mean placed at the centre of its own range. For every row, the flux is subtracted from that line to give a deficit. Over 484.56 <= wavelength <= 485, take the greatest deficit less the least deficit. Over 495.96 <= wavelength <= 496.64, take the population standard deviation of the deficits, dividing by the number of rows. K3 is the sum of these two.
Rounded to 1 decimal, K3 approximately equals 7.4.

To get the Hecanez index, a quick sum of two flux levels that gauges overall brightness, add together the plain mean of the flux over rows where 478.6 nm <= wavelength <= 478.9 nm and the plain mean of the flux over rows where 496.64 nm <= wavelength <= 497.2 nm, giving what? 52.6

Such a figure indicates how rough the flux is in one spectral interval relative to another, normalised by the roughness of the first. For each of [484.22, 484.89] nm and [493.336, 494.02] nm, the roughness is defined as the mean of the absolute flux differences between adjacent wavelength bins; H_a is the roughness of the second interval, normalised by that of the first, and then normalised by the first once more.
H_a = 1.3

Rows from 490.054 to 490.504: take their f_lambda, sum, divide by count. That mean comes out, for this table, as 26.4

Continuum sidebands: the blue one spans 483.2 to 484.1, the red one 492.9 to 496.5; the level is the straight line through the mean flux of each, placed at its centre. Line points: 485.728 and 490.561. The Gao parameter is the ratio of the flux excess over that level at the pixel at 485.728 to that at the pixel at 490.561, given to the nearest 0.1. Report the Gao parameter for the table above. -3.1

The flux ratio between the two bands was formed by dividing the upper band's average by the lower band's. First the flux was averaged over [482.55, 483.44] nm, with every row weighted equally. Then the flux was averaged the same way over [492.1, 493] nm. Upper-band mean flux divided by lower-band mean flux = 0.92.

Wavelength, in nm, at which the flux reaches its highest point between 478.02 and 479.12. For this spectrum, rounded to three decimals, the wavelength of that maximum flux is 478.402 nm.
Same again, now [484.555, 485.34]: 484.946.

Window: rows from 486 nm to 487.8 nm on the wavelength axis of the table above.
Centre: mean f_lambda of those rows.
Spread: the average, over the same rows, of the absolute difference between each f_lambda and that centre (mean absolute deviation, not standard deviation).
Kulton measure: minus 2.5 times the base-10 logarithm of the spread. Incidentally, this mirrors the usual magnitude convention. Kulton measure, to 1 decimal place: -1.1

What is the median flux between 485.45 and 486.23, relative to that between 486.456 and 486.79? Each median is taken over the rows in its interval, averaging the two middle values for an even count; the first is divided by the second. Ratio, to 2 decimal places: 0.91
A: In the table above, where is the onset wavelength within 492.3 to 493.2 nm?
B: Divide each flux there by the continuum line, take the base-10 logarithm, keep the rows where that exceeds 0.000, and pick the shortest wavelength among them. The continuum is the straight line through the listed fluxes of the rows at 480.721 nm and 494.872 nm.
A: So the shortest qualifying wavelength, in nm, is 492.485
